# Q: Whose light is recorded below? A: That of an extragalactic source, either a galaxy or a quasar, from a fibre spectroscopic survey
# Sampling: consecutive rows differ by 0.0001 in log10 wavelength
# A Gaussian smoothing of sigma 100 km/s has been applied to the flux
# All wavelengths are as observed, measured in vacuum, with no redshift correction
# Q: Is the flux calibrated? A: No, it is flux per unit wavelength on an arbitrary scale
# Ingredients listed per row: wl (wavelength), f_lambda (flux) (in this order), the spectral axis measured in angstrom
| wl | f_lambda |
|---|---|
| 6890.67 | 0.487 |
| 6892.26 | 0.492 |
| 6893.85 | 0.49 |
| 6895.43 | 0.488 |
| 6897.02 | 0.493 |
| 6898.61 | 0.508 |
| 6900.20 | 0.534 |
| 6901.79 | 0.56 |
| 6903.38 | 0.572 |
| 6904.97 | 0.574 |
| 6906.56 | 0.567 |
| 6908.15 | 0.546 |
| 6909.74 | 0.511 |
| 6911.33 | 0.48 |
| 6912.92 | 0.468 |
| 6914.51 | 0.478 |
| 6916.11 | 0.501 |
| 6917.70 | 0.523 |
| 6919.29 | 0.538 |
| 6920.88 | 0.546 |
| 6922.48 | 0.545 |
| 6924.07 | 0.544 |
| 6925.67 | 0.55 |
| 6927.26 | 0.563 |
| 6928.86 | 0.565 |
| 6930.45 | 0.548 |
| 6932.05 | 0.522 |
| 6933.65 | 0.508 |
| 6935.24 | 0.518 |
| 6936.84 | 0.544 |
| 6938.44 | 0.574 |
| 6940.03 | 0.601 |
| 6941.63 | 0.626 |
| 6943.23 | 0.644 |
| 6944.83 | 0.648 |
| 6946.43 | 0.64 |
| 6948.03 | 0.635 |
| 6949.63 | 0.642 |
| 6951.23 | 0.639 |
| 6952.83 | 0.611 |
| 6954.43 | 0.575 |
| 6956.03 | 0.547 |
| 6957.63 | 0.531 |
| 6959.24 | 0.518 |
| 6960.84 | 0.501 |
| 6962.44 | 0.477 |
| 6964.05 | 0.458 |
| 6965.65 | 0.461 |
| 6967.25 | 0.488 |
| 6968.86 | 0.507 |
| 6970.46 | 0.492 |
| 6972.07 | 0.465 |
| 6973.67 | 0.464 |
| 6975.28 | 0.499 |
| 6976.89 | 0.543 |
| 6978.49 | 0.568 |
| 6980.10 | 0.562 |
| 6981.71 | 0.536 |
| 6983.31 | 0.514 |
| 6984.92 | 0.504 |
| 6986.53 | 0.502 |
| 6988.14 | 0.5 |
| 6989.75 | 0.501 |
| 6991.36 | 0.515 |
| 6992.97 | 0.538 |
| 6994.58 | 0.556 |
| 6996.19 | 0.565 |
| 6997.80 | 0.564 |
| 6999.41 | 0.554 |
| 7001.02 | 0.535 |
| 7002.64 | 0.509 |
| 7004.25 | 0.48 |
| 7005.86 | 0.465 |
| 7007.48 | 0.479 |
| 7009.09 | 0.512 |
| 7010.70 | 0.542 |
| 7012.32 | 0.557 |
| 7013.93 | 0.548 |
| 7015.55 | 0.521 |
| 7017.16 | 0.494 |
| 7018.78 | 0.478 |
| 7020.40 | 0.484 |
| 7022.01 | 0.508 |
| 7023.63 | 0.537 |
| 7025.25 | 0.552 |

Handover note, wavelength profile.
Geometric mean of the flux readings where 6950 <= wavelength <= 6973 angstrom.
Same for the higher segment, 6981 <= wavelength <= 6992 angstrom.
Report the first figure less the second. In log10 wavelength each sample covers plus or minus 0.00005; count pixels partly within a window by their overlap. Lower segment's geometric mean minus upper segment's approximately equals 0.01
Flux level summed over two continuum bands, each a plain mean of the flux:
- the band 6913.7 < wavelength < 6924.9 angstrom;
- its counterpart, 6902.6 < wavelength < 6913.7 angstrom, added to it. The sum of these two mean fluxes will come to 1.06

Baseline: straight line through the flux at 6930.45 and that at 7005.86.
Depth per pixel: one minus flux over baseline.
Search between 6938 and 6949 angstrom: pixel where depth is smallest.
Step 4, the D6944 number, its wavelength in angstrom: 6944.83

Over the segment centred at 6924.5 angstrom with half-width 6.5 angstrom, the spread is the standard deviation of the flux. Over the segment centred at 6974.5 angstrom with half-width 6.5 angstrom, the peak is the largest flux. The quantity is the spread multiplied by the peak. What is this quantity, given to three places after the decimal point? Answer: 0.005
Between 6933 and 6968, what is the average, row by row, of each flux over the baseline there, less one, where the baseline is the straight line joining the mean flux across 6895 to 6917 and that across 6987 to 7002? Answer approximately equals 0.07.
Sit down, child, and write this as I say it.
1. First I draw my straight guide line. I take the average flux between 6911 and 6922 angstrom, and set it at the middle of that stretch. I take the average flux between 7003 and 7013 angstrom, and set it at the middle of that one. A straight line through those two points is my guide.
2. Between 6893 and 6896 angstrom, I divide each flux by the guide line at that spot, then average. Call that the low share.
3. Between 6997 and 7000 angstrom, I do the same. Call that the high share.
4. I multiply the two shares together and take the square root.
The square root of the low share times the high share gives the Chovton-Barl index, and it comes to 1.03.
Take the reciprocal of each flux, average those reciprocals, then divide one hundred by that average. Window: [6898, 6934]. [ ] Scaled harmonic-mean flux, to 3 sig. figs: 53.1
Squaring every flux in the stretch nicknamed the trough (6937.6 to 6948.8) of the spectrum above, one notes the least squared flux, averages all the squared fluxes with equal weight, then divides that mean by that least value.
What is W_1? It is 1.18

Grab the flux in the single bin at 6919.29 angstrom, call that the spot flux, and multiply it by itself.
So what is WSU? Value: 0.29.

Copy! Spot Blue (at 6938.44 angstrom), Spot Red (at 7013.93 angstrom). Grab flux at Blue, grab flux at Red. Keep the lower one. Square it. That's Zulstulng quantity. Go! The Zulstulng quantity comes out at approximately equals 0.300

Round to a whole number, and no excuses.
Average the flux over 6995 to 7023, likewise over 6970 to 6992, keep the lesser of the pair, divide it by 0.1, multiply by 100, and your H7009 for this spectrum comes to 512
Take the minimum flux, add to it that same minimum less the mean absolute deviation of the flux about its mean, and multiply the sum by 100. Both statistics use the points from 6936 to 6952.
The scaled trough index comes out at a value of 106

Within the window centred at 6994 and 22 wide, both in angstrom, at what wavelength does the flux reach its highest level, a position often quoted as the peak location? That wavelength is 6996.19 angstrom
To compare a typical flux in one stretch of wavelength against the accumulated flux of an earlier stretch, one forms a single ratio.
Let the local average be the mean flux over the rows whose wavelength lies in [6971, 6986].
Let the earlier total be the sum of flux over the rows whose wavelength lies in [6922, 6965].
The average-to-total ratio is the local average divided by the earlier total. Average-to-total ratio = 0.034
